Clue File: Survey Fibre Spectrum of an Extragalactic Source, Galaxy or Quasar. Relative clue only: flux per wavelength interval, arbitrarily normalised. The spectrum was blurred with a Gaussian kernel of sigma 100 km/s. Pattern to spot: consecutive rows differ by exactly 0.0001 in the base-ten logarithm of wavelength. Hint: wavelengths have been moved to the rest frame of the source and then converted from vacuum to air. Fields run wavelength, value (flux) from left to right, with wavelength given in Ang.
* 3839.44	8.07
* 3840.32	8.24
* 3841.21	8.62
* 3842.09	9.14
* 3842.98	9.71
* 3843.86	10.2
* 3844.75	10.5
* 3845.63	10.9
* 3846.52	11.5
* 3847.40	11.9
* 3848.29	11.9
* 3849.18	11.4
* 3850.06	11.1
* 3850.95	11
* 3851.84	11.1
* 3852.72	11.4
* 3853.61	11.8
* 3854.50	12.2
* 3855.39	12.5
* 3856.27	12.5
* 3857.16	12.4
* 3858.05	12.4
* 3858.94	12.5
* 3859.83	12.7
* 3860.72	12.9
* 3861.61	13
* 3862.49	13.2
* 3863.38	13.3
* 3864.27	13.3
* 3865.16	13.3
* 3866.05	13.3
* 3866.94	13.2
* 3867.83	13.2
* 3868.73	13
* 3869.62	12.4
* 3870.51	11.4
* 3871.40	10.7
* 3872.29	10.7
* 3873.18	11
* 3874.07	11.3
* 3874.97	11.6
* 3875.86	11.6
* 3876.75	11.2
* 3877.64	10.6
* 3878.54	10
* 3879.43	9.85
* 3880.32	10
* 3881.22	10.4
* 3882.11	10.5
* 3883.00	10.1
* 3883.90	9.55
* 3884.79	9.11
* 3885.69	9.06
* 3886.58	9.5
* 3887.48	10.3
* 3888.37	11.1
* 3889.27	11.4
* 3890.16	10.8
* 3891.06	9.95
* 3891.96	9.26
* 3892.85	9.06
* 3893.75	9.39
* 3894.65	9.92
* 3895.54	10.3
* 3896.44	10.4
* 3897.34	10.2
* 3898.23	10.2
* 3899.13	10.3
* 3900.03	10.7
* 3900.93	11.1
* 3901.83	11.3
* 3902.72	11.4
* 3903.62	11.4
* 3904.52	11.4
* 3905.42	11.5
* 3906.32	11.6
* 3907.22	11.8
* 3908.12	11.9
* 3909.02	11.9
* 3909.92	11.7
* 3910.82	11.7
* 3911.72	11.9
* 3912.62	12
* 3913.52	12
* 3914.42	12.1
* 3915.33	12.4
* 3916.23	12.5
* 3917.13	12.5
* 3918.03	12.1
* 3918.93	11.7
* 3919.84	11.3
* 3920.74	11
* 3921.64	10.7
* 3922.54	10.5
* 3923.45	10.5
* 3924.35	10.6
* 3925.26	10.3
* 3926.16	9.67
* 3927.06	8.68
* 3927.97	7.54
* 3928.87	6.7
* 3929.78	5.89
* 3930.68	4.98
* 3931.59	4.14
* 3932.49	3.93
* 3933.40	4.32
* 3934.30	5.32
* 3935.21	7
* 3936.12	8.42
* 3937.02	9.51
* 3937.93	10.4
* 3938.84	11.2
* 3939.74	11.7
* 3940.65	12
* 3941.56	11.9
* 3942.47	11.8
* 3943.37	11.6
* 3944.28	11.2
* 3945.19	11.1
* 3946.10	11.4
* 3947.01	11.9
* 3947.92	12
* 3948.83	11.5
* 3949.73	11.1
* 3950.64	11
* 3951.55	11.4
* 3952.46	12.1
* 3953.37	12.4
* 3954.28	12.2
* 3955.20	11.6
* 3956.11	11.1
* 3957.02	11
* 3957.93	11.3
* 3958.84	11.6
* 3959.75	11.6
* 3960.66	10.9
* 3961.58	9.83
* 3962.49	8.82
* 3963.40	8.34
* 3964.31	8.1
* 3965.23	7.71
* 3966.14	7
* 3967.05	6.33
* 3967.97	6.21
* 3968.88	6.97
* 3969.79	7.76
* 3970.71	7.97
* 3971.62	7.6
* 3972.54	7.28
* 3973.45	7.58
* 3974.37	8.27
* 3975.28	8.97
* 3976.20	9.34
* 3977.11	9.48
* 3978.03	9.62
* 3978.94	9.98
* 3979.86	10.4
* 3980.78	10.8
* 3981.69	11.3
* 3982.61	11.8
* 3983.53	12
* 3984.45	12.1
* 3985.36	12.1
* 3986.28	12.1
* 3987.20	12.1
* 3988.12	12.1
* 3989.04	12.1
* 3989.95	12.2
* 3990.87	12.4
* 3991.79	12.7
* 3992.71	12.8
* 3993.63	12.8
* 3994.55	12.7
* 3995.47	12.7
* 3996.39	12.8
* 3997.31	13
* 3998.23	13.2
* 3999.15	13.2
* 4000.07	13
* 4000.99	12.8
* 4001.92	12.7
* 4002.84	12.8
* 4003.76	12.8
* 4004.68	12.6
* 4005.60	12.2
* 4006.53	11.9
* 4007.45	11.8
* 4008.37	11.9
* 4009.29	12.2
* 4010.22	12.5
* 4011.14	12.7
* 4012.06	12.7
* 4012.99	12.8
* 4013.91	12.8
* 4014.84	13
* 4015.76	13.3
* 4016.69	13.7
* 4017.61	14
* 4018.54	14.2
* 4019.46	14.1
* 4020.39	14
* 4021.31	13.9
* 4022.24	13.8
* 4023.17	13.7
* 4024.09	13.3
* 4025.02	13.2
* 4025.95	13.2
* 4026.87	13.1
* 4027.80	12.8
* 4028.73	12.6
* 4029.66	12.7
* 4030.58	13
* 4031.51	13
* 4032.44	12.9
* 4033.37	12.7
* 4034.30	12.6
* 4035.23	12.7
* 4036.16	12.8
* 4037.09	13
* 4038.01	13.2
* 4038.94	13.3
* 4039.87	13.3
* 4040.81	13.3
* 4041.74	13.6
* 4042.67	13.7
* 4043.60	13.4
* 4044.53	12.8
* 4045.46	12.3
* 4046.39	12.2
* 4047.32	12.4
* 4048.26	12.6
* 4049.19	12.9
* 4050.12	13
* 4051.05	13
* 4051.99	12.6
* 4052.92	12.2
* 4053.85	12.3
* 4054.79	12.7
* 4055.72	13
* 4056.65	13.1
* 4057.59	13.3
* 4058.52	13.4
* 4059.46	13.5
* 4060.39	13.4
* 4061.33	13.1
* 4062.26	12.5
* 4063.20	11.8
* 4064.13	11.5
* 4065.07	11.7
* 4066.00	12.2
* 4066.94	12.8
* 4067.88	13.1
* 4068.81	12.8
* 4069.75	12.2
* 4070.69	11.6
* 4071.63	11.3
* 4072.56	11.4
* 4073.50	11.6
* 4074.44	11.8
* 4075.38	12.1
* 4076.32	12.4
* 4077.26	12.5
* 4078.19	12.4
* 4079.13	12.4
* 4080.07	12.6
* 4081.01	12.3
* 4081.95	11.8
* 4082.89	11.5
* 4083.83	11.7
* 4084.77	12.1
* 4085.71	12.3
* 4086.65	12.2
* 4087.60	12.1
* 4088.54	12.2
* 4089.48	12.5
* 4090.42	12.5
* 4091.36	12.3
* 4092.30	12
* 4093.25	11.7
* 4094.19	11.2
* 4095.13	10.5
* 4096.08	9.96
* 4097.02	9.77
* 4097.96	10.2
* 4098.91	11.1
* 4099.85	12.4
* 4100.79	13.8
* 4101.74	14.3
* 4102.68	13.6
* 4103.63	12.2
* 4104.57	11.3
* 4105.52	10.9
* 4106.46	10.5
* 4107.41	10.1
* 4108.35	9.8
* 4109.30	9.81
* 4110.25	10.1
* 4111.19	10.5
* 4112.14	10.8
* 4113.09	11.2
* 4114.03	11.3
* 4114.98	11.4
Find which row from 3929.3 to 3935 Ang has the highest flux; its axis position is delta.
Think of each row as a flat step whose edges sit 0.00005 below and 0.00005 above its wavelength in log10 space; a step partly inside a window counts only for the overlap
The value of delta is 3929.78 Ang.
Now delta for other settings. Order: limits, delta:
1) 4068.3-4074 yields 4068.81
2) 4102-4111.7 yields 4102.68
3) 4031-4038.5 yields 4038.01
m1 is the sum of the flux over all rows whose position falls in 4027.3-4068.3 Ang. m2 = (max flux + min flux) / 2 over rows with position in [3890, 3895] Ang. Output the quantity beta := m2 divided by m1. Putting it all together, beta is 0.018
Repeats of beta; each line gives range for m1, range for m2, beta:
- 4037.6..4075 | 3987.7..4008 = 0.025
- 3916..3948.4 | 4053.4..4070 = 0.036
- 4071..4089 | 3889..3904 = 0.045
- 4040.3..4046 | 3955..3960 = 0.143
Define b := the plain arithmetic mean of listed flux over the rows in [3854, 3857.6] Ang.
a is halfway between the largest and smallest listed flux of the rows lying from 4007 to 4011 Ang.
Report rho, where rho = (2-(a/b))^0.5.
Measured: 1.01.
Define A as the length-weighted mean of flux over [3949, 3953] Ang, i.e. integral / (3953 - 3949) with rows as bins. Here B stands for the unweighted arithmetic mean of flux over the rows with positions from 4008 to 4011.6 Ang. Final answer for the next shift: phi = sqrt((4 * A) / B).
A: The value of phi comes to 1.9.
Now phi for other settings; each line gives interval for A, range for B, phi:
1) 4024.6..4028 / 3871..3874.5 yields 2.2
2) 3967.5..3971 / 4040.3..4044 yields 1.5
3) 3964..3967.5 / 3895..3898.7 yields 1.7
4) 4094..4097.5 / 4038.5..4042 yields 1.8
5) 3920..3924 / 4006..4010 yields 1.9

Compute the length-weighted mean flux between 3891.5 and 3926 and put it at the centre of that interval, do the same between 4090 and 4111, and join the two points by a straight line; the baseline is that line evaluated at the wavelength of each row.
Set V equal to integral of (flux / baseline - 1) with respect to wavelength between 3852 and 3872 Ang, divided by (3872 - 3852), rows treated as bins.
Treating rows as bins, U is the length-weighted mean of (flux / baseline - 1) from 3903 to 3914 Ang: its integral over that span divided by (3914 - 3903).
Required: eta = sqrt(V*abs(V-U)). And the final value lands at 0.103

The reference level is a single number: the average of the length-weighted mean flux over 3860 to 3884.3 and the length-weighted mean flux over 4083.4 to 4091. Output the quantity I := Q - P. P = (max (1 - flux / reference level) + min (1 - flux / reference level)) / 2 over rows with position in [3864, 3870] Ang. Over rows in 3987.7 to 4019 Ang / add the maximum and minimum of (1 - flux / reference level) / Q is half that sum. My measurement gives -0.01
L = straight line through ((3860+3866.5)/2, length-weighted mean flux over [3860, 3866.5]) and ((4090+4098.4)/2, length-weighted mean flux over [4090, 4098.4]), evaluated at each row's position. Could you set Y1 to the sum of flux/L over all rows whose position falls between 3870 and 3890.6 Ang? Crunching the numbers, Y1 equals 19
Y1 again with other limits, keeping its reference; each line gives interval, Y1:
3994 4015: 24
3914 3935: 17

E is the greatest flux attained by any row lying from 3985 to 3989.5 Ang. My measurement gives 12.1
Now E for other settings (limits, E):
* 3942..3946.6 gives 11.8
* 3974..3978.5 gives 9.62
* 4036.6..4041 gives 13.3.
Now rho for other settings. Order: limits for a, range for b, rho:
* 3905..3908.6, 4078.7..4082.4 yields 1.02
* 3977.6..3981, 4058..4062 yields 1.11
